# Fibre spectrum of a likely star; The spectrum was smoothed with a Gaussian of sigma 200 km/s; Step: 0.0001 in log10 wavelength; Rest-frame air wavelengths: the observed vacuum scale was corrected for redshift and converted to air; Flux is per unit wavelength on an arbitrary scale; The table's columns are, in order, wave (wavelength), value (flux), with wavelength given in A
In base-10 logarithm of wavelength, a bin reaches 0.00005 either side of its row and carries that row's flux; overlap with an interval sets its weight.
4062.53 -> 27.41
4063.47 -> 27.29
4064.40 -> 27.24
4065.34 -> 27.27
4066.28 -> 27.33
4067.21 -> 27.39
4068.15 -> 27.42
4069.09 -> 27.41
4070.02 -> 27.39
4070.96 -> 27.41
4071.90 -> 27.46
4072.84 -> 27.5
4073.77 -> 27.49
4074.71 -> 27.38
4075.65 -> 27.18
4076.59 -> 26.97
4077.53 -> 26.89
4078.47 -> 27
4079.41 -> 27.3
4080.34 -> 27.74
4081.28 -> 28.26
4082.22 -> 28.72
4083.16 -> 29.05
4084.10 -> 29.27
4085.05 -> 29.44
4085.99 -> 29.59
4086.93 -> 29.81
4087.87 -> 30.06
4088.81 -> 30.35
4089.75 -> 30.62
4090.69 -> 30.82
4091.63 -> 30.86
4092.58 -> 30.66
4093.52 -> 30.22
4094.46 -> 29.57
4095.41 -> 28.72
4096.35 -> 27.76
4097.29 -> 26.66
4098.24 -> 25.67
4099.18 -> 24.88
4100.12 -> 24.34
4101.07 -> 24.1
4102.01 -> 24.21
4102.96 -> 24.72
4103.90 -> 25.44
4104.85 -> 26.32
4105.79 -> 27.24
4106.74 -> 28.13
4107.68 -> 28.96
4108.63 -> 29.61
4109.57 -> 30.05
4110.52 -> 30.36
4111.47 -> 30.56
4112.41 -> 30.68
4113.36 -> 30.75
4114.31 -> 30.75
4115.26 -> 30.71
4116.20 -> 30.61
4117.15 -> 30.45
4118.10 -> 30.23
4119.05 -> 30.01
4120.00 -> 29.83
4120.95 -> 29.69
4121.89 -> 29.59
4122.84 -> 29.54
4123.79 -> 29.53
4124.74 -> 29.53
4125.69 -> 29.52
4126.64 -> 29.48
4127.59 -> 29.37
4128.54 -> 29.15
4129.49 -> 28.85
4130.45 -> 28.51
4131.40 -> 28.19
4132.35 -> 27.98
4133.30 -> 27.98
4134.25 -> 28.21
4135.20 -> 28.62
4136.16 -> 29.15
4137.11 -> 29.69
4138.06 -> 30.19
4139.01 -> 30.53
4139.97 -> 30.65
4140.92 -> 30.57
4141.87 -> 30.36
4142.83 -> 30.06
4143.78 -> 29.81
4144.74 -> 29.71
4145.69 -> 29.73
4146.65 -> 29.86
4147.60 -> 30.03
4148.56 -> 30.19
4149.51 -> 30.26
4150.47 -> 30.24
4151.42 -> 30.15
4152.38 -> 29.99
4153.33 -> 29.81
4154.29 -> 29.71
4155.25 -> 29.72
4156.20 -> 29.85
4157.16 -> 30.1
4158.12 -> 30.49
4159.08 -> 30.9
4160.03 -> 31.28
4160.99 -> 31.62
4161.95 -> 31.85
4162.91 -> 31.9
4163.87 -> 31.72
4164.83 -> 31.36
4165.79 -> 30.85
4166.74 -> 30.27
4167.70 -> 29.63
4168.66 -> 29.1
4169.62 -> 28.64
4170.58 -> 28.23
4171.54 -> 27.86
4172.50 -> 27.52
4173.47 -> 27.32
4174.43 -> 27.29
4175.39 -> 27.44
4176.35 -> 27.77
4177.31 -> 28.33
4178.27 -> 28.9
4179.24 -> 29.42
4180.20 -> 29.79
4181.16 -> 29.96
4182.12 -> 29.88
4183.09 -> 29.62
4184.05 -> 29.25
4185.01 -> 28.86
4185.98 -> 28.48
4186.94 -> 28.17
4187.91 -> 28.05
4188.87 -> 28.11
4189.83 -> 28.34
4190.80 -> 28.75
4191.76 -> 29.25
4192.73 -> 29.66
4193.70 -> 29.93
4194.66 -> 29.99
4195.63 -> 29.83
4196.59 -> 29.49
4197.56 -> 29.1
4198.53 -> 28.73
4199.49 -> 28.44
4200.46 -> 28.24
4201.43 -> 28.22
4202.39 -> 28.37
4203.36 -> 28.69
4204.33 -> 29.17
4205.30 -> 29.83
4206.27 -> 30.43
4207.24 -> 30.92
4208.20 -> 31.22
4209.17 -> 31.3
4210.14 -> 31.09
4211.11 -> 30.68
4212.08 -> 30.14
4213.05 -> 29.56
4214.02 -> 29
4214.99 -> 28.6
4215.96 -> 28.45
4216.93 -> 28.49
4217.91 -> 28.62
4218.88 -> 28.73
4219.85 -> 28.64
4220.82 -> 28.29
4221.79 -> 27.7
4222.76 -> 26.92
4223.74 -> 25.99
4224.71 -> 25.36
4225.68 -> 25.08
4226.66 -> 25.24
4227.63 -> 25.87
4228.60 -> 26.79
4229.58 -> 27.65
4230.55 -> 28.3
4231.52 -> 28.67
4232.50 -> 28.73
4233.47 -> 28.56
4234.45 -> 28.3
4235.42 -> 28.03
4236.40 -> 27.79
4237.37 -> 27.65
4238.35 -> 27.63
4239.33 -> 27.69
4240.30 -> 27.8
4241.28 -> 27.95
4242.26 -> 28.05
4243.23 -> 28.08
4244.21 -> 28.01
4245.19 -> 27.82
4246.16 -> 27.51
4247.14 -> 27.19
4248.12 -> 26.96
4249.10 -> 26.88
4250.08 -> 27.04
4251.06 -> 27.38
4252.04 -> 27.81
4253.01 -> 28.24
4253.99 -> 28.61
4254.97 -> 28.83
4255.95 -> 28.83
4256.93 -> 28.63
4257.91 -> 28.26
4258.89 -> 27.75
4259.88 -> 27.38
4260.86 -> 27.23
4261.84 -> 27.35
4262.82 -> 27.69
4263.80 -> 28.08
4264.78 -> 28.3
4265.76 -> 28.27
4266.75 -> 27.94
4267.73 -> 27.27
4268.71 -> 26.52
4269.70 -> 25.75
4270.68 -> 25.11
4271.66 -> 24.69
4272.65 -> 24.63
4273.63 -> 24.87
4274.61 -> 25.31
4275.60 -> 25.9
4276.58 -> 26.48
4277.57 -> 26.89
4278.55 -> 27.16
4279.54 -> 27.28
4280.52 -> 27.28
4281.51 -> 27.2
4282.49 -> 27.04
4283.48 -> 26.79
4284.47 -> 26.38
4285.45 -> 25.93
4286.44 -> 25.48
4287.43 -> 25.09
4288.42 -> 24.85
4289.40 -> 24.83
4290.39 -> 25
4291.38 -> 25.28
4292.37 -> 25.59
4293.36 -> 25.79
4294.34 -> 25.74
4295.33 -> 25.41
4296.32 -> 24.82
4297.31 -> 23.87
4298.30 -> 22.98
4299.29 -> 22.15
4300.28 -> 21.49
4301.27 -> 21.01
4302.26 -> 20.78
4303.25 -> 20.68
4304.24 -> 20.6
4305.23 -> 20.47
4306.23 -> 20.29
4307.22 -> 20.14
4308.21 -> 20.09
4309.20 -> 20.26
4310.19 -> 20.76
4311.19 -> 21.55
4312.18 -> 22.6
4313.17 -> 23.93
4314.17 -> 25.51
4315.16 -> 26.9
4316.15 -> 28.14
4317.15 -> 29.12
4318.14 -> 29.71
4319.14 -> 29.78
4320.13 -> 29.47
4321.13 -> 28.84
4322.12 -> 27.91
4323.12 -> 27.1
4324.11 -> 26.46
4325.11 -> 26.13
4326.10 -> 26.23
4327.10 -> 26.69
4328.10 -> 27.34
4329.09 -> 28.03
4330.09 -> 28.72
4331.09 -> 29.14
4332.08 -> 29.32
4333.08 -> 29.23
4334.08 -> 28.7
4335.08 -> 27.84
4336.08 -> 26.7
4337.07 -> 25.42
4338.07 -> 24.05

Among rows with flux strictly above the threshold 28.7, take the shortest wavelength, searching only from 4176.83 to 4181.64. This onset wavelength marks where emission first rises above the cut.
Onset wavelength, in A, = 4178.27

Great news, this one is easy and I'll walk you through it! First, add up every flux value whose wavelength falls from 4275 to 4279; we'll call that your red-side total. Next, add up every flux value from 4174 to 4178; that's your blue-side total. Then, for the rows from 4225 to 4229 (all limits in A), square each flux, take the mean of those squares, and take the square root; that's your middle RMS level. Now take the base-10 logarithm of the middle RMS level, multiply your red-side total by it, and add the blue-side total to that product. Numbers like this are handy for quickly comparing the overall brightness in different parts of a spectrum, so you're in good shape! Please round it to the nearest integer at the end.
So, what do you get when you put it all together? 261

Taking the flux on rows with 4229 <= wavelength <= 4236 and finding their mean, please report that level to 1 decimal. 28.3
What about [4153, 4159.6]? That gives 30.1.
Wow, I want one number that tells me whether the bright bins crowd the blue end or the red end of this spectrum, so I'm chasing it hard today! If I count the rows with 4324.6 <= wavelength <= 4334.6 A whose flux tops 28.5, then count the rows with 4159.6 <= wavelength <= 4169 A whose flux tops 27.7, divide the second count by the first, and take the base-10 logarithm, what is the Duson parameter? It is 0.30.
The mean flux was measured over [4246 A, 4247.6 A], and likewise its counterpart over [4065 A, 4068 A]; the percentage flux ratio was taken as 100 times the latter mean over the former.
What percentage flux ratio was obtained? 100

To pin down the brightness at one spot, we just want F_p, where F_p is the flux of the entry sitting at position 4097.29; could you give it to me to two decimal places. 26.66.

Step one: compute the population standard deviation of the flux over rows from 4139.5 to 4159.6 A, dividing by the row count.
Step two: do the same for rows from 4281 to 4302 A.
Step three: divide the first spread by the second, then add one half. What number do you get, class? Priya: 0.70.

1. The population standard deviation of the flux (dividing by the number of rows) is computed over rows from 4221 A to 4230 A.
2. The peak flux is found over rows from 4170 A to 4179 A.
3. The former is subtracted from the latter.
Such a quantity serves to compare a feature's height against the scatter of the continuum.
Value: 27.9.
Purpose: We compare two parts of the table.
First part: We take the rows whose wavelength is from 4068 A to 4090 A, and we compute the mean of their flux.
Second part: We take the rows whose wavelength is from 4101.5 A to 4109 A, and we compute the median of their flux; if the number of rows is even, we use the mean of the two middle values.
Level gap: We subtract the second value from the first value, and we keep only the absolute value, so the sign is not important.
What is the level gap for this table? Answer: 1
